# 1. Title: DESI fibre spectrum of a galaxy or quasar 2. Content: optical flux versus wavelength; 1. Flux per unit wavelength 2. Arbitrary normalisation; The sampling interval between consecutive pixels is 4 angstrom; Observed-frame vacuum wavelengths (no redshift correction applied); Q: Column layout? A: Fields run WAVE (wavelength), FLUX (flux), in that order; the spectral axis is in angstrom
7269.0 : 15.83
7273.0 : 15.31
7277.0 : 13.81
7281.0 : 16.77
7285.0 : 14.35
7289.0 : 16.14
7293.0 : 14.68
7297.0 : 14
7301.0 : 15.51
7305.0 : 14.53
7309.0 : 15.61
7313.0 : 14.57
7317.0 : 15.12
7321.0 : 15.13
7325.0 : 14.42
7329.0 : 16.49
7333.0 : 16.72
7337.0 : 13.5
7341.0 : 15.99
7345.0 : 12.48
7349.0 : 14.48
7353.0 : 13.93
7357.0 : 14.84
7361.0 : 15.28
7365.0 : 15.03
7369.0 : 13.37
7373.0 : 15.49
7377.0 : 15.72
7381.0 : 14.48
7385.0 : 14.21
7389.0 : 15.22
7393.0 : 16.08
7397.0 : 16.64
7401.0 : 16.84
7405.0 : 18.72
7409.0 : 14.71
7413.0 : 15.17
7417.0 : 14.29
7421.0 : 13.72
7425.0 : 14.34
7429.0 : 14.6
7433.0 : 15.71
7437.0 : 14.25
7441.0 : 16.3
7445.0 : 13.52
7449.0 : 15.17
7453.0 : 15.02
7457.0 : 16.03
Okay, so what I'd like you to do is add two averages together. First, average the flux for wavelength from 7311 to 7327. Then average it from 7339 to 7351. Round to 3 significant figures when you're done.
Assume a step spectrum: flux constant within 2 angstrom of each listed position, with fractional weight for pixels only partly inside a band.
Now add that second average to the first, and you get 29.1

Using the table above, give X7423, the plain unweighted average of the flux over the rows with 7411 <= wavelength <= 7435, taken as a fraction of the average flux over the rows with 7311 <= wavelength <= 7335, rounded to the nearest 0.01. 0.95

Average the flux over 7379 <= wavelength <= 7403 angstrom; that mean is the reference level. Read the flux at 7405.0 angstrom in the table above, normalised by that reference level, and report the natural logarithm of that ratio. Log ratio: 0.18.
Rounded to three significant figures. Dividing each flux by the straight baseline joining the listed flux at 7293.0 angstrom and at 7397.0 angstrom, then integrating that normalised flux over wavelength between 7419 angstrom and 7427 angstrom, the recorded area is 6.55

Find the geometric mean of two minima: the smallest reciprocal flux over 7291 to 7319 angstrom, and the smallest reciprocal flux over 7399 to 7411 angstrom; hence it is 0.0585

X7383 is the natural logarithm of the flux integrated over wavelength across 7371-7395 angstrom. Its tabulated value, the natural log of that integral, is 5.90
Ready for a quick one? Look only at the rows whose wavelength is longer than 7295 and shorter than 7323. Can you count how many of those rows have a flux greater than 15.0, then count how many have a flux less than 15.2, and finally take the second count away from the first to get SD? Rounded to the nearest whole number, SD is -1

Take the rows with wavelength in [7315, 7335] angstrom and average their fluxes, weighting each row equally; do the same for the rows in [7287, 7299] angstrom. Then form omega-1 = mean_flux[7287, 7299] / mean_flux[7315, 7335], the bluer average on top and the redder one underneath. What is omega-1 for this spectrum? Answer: 0.96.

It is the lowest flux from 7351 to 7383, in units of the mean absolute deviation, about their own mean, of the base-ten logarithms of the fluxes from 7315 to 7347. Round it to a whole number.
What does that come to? 395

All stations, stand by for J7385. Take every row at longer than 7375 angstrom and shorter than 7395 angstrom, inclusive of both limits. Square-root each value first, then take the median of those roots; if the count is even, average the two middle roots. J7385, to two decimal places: 3.90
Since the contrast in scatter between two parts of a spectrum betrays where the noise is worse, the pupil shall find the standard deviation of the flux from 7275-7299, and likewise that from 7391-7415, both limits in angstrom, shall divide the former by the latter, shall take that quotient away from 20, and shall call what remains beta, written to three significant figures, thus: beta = 19.1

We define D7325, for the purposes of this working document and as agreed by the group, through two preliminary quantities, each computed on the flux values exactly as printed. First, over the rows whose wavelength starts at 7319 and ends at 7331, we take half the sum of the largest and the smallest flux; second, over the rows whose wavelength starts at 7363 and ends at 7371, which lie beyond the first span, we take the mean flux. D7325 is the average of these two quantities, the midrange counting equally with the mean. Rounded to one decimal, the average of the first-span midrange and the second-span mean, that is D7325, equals 14.8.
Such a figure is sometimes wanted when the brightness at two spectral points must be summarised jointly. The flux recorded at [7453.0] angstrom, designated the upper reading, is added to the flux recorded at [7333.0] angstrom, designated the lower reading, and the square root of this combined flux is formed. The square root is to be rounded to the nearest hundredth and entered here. 5.63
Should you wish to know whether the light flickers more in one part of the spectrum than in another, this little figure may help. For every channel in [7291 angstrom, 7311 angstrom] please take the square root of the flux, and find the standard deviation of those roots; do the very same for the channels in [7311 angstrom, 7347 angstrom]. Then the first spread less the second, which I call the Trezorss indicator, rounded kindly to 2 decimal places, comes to -0.09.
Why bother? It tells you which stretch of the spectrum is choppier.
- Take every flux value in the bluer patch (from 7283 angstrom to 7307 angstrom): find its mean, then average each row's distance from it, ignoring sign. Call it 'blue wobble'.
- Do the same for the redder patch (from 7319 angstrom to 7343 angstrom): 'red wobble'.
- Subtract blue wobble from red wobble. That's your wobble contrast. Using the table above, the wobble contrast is 0.4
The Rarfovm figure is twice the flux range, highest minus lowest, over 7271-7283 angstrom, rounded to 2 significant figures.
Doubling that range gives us 5.9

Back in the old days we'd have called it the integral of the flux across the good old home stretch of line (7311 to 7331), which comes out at 303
